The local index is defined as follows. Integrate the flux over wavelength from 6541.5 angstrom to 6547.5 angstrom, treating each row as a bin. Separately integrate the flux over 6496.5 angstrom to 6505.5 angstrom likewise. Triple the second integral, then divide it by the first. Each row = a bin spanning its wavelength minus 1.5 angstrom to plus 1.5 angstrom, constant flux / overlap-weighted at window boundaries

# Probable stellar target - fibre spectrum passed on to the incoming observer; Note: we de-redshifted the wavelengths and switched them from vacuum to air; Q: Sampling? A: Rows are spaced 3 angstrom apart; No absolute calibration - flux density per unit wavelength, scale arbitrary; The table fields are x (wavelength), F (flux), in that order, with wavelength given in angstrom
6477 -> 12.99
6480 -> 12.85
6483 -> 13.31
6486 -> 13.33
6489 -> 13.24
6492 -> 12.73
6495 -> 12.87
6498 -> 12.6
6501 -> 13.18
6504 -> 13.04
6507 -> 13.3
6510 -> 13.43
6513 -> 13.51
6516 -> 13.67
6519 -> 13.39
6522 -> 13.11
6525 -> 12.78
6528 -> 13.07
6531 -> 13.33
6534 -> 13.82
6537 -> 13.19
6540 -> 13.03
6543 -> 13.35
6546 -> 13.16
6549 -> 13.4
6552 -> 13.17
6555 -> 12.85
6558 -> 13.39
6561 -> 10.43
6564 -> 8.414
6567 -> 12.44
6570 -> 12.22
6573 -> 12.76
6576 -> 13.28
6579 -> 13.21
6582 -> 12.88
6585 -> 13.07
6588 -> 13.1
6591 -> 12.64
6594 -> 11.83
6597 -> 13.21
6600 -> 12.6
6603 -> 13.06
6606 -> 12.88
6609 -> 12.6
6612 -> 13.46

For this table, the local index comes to 4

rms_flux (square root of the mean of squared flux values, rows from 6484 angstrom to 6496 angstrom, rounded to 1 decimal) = 13.0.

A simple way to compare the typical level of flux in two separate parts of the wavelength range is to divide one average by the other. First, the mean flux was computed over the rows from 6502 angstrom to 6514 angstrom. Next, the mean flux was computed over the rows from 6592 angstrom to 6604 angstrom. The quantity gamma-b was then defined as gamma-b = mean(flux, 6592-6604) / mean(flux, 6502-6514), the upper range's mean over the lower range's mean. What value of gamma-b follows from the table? 0.95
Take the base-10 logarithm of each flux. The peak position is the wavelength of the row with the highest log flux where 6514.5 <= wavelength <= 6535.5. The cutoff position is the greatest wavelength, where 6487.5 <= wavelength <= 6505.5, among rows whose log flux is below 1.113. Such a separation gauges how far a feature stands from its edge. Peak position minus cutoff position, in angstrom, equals 36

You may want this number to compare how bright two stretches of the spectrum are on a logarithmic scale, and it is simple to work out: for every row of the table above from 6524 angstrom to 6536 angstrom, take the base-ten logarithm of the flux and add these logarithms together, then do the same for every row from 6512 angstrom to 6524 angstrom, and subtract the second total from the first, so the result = -0.02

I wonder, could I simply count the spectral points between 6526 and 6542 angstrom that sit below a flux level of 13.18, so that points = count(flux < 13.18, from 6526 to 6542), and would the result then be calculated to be 2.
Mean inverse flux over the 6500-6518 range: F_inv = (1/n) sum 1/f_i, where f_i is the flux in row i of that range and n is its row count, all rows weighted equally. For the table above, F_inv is 0.0749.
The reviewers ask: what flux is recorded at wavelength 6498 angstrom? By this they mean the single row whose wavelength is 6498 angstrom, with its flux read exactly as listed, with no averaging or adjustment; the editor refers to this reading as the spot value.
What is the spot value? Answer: 12.6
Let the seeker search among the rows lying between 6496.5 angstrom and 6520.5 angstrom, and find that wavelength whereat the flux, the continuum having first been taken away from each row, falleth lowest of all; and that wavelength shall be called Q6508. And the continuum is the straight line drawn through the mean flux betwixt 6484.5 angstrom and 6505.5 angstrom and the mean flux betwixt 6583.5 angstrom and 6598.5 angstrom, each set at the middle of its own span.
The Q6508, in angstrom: 6498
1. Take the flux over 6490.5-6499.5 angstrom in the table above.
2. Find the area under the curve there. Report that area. 115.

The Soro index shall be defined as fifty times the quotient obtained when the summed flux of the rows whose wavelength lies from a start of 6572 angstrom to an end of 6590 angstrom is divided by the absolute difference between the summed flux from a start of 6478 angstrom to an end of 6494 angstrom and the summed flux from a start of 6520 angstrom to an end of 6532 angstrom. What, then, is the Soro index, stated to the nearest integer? 297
